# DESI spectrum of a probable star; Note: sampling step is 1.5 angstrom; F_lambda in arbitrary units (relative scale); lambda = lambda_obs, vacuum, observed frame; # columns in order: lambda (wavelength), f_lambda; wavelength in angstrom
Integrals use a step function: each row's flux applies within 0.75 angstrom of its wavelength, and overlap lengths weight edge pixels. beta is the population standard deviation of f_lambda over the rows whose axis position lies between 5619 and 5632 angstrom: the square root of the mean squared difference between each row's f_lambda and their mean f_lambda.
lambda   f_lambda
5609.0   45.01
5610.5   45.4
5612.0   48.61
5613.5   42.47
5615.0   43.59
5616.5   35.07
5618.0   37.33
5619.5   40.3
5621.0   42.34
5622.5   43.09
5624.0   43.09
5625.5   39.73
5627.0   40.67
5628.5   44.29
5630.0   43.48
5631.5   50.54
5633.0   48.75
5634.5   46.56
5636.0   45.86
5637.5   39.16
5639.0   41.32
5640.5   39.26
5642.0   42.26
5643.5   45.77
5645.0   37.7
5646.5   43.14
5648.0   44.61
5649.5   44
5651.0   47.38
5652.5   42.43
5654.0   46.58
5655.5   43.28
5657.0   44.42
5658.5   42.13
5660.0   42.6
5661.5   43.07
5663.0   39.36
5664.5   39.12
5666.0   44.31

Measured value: 3.0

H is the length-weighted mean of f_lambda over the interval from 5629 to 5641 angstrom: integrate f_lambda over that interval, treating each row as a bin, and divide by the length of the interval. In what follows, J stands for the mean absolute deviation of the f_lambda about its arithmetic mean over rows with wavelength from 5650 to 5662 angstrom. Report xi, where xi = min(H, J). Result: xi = 1.6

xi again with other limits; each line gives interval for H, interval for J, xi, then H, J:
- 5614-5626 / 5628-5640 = 2.9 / 40.6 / 2.93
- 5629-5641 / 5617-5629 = 1.8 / 44.5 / 1.85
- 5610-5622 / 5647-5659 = 1.4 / 41.8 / 1.39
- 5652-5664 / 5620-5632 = 2.0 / 42.9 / 2.02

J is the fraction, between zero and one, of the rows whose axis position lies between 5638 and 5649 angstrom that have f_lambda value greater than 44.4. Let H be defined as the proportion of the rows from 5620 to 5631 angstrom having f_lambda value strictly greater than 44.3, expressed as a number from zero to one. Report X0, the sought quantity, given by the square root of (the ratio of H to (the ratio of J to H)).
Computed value 0.0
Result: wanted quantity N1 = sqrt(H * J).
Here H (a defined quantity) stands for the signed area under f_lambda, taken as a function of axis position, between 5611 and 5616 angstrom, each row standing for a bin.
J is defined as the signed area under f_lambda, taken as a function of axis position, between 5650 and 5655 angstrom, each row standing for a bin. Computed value 224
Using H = 222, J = 226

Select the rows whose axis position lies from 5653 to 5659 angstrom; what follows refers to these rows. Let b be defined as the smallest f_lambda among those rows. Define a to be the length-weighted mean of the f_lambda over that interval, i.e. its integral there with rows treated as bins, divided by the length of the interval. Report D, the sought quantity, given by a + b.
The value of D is 86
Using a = 44.1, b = 42.13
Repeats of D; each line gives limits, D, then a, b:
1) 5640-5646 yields 79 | 41.4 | 37.7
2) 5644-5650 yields 80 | 42.4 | 37.7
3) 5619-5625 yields 82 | 42.2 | 40.3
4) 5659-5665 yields 80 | 41.2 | 39.12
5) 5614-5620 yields 74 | 39.2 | 35.07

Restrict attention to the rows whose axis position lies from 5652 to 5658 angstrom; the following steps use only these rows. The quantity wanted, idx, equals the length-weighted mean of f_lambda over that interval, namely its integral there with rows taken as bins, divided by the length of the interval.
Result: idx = 44.2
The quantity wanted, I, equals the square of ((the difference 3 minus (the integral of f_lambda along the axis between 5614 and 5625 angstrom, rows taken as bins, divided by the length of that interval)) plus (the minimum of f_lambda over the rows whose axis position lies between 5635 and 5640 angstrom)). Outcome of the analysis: 2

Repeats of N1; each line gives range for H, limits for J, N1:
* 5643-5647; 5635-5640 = 188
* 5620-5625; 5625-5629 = 188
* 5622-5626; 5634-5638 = 172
